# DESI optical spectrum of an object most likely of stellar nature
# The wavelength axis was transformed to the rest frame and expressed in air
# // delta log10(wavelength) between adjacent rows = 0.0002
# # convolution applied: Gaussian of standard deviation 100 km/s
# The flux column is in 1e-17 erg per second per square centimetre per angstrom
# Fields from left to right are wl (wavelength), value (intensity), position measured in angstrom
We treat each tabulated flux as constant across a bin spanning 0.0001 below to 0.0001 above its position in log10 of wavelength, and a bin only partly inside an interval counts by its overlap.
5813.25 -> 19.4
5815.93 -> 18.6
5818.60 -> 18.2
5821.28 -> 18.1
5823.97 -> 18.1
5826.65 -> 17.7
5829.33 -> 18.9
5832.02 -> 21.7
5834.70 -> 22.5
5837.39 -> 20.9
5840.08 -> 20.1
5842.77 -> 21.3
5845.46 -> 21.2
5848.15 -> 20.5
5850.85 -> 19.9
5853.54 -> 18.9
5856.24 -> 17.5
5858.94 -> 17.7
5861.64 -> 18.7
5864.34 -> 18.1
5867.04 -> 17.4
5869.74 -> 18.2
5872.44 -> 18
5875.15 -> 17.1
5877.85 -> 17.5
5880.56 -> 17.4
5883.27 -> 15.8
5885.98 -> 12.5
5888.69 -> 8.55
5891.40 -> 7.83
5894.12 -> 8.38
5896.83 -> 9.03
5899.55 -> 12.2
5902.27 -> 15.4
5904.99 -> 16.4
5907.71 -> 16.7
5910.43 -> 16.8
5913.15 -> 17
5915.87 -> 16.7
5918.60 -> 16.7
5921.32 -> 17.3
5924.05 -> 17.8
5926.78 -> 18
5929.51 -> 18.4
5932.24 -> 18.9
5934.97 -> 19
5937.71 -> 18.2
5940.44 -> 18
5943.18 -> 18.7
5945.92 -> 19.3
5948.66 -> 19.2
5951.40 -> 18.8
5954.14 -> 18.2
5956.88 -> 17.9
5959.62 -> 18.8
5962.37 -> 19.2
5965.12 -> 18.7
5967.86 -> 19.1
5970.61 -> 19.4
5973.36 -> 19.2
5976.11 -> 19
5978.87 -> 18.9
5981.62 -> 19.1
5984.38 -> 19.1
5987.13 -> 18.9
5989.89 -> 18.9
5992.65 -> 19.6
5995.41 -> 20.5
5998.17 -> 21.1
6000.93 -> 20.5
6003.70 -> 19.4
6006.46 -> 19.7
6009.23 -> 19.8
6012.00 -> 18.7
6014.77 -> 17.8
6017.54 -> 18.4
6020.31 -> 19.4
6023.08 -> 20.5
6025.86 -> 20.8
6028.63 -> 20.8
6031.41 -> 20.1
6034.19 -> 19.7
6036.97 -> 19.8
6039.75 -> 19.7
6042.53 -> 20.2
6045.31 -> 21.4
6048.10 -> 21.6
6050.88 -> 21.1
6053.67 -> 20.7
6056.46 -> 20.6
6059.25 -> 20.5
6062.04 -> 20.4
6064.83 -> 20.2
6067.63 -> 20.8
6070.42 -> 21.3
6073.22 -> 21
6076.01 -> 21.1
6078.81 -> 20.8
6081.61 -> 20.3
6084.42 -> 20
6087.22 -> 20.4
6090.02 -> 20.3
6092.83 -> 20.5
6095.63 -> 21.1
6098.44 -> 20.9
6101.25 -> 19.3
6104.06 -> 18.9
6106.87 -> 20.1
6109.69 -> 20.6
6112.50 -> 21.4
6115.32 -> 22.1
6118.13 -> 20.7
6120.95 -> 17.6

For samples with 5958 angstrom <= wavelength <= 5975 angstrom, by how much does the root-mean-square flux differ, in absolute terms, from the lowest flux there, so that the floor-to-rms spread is 0.37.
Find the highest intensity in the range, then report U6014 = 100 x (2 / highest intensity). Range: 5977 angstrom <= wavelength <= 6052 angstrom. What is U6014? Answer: 9.3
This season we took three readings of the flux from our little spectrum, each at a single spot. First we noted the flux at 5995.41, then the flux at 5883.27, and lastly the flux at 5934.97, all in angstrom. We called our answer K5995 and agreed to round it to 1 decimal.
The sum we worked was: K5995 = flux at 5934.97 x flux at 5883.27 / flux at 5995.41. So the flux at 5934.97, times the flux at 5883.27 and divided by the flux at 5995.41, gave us 14.6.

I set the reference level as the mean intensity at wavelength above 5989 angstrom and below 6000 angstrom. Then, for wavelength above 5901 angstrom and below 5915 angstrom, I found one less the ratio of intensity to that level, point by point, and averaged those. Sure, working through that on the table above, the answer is 0.18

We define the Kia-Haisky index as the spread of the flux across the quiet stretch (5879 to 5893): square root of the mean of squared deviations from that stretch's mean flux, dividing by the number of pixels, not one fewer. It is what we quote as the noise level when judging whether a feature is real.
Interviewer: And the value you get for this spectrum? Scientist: 3.8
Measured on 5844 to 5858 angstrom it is 1.3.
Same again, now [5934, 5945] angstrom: 0.4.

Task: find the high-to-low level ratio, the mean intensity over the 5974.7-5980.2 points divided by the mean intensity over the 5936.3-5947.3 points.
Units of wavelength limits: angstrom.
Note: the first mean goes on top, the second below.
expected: 1.02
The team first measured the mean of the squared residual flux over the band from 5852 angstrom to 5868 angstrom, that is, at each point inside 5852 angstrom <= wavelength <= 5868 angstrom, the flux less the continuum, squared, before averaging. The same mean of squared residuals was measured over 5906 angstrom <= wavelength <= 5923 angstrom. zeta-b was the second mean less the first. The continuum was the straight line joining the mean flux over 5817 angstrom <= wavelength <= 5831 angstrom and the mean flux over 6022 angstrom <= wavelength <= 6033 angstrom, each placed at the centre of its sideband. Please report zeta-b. 5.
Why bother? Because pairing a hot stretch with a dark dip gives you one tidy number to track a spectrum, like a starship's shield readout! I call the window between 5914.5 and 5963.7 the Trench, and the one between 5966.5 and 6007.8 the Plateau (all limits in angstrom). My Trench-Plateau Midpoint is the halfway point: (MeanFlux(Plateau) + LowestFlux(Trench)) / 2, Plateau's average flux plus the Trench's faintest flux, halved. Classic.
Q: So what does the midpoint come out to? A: 18.1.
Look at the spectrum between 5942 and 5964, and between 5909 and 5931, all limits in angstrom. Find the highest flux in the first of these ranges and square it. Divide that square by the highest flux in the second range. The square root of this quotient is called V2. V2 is 4.50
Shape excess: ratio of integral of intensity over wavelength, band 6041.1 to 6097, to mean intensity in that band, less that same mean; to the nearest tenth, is 35.2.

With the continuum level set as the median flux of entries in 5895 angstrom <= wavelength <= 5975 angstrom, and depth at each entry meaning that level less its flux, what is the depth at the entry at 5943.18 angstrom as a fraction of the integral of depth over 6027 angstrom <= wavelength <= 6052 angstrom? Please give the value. 0.01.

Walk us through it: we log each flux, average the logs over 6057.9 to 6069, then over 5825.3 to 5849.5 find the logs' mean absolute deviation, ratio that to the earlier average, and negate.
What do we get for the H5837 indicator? -0.018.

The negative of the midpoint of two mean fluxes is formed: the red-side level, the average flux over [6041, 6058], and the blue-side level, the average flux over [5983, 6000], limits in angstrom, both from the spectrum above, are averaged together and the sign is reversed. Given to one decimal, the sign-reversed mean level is -20.3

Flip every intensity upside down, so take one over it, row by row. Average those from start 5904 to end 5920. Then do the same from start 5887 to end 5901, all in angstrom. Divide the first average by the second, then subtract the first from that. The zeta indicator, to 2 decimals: 0.48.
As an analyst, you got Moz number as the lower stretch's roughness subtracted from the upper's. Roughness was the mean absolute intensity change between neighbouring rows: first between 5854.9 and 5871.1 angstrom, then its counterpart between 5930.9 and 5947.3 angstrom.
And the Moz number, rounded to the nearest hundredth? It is -0.18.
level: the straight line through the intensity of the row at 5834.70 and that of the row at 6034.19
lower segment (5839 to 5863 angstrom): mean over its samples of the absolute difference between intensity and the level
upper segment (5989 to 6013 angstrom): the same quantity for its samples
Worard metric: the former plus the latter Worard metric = 3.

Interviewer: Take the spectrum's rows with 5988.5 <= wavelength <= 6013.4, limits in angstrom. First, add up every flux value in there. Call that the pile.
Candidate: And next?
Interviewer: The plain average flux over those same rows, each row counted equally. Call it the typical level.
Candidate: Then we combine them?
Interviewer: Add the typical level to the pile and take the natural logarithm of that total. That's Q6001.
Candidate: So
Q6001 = 5.29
